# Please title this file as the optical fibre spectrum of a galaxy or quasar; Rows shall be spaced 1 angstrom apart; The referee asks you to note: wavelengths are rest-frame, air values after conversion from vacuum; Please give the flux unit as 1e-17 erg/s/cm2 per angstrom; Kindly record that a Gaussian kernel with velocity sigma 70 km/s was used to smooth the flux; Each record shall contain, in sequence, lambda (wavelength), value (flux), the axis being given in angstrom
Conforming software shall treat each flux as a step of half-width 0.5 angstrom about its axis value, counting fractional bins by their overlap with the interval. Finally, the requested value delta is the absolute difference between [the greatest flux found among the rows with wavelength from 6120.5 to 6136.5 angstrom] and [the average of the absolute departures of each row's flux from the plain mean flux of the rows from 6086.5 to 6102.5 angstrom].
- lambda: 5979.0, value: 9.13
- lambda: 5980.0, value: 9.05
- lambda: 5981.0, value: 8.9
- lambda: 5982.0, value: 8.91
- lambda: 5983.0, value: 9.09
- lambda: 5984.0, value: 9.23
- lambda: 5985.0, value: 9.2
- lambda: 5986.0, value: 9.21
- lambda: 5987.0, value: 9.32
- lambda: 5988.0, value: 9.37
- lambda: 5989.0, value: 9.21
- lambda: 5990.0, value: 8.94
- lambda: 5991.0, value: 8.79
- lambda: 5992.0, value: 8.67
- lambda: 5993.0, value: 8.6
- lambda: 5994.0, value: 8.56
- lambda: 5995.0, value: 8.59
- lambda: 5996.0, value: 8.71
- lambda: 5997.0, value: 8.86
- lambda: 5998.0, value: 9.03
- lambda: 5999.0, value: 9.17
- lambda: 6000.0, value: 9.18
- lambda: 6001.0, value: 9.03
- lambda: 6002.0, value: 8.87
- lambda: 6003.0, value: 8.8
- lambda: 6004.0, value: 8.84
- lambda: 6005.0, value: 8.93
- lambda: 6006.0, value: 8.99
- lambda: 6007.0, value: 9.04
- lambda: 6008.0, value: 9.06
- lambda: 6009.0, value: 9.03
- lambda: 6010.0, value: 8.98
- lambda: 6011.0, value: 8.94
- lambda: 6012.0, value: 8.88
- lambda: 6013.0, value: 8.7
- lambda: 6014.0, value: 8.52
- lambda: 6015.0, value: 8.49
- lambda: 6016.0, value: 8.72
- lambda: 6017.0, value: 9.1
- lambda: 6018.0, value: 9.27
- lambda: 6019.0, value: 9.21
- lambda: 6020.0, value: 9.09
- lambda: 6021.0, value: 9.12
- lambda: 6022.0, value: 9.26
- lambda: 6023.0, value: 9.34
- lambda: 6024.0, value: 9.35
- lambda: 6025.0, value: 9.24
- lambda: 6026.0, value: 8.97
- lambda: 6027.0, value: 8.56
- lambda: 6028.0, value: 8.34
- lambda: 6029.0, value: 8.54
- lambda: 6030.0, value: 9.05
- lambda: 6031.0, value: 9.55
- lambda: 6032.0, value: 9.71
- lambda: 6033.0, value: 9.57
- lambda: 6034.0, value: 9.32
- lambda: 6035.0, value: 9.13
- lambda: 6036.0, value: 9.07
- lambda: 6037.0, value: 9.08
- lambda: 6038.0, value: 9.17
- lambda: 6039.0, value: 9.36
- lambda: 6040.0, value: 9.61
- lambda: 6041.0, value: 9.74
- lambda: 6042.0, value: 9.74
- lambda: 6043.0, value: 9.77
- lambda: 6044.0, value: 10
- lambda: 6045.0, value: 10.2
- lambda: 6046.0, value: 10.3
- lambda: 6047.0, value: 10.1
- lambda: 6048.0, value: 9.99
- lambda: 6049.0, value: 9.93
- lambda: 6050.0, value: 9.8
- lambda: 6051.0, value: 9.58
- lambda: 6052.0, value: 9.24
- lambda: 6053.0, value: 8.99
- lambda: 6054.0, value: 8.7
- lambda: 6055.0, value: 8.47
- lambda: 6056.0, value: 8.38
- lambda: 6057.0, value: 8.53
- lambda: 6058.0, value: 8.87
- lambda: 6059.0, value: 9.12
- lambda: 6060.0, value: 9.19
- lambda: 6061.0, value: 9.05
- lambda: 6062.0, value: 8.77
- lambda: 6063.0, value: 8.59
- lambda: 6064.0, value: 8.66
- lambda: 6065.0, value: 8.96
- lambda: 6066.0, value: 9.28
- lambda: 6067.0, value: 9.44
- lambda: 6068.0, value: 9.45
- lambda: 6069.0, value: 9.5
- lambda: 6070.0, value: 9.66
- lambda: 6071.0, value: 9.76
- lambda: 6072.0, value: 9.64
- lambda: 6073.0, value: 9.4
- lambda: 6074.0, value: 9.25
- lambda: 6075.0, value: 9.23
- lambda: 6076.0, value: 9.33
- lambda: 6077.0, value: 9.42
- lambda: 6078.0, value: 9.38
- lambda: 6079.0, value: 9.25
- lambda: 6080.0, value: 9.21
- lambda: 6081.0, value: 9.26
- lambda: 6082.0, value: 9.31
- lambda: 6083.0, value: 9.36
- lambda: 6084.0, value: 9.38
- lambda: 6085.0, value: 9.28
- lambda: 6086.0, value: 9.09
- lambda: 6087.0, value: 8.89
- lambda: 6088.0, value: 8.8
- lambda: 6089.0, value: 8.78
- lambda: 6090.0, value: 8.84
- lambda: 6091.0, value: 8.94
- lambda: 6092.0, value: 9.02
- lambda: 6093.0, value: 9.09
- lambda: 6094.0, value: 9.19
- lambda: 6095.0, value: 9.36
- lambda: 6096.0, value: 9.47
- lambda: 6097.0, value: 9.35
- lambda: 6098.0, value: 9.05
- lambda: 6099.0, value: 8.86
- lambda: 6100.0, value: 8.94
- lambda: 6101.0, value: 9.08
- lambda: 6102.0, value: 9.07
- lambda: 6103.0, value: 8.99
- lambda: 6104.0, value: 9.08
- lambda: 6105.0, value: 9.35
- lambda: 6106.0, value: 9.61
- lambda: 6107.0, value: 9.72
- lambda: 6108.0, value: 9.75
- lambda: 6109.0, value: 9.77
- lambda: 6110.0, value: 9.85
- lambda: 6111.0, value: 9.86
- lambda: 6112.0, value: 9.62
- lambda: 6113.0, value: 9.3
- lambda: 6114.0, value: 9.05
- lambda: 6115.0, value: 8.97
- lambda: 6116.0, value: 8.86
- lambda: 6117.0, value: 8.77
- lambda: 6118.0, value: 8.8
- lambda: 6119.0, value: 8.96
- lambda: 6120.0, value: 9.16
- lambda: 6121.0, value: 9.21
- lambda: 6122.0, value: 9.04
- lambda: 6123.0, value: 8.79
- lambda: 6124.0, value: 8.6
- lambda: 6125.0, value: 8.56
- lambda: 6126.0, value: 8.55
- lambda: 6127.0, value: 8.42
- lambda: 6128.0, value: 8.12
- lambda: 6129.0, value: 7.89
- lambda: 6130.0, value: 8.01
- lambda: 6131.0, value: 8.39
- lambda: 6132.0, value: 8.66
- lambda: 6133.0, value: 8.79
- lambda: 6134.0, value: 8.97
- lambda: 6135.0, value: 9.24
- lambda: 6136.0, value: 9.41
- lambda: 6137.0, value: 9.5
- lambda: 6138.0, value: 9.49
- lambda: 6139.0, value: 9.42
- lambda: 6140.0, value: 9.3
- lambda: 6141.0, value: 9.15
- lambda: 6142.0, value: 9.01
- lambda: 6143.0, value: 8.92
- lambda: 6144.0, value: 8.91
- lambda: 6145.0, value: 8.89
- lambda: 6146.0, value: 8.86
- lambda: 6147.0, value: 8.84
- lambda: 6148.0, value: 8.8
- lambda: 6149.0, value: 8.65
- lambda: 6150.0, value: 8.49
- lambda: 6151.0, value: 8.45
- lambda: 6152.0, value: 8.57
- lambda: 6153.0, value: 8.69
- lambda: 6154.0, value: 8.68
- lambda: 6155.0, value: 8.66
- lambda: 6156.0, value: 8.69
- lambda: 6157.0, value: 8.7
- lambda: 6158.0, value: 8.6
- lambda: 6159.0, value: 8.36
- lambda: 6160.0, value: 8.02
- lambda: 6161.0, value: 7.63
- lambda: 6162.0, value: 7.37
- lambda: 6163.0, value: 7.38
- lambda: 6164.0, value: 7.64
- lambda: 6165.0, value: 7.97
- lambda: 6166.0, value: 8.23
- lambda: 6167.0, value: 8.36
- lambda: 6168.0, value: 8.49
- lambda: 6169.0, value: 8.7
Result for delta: 9.25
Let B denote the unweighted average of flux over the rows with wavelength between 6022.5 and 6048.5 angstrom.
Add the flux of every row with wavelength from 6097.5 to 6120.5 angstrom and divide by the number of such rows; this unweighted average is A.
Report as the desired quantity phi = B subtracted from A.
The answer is -0.2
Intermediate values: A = 9.24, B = 9.42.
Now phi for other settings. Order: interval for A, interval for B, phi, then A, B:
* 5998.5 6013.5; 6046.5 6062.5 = -0.2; 8.96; 9.17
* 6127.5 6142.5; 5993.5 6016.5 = 0.0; 8.89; 8.87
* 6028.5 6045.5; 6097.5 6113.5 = 0.1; 9.45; 9.37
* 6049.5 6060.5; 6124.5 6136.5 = 0.4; 8.99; 8.58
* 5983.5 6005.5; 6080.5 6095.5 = -0.1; 8.96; 9.11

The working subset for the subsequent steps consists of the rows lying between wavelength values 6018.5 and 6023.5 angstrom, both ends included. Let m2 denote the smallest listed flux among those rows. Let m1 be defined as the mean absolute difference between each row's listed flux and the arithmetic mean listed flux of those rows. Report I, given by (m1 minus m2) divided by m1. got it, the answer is -114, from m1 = 0.08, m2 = 9.09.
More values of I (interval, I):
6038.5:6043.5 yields -73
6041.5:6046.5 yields -48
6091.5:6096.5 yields -59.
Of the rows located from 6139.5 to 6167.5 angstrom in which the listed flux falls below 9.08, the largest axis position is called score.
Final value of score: 6167.0 angstrom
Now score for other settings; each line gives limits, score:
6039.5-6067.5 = 6065.0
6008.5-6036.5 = 6036.0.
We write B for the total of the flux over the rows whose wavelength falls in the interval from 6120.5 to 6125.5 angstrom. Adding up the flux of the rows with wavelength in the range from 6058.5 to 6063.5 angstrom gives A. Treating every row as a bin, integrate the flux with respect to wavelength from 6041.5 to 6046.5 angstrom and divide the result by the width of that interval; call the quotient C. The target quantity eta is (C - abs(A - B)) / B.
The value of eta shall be 0.21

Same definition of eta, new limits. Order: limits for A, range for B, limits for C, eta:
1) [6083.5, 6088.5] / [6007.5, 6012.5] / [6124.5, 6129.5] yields 0.17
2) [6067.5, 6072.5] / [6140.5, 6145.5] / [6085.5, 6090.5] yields 0.13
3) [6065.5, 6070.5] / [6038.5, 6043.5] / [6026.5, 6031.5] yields 0.16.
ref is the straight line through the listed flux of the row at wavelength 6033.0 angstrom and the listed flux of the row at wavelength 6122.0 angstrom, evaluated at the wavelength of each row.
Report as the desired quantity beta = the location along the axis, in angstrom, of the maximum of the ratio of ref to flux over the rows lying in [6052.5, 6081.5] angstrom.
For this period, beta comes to 6056.0 angstrom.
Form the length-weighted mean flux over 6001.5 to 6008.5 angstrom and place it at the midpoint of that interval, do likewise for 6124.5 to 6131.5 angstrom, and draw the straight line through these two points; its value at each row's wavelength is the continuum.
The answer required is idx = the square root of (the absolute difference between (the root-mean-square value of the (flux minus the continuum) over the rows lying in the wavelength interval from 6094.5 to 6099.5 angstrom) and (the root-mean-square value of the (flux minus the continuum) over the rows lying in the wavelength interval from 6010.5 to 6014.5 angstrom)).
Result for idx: 0.77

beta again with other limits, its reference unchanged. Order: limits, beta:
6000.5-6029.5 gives 6028.0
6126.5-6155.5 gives 6129.0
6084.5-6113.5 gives 6089.0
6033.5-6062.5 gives 6056.0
